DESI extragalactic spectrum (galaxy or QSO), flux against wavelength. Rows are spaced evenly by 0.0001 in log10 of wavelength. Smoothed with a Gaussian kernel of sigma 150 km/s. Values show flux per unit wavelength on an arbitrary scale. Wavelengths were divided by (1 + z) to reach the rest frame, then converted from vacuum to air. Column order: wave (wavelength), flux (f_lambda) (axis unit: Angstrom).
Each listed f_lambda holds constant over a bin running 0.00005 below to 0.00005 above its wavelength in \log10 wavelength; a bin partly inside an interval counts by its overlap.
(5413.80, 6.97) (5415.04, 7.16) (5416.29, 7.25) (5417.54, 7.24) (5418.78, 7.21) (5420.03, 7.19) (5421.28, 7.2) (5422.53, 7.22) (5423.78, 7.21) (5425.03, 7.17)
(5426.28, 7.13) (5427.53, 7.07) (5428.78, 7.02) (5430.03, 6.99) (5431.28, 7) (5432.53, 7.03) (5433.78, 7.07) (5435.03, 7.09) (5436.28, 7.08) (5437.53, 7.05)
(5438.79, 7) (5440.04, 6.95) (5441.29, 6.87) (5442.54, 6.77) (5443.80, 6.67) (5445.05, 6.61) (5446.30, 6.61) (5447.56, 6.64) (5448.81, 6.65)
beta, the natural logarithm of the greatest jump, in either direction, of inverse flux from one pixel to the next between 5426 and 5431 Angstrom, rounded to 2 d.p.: -6.73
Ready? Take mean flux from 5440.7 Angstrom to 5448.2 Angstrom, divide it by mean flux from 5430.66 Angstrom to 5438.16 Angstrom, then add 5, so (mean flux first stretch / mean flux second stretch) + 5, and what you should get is 5.95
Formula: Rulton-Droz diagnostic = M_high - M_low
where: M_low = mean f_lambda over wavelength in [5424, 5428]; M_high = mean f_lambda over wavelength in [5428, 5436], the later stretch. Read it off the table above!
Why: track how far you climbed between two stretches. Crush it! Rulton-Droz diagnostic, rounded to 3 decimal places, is -0.090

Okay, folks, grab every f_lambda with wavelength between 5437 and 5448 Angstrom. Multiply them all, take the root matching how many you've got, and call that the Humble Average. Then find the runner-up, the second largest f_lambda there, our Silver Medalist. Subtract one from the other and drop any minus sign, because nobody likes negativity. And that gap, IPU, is 0.21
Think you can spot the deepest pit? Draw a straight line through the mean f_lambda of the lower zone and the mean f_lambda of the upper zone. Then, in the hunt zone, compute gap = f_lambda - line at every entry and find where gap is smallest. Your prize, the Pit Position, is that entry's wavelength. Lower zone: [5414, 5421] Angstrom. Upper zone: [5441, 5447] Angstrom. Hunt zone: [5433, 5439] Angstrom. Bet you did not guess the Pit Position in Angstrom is 5433.78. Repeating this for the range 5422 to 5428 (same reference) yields 5427.53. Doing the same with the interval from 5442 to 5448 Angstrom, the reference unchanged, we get 5445.05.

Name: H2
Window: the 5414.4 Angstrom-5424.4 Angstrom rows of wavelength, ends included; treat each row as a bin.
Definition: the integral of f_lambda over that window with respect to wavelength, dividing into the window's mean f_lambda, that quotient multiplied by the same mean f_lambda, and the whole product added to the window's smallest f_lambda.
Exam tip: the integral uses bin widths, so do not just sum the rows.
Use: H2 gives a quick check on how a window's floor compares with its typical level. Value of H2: 7.88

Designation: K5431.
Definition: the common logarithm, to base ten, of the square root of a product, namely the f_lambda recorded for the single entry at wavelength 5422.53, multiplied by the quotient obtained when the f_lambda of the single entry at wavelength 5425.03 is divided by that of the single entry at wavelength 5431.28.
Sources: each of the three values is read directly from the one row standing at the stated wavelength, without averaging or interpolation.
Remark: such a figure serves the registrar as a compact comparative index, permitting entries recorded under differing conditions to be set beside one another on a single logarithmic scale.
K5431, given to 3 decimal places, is 0.434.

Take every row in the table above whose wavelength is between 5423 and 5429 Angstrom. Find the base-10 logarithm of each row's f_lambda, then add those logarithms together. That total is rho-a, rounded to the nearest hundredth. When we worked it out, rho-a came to 4.26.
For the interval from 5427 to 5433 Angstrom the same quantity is 4.23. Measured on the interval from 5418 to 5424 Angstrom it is 4.29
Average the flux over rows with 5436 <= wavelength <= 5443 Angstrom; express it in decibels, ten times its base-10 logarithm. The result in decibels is 8.42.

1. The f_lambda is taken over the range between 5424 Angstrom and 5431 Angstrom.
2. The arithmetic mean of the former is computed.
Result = 7.08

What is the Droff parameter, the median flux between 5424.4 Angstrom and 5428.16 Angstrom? 7.13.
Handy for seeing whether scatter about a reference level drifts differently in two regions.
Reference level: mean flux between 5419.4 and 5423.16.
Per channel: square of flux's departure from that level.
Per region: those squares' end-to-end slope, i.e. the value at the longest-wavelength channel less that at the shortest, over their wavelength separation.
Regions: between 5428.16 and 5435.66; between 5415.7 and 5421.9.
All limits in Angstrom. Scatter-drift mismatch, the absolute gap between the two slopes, 0.00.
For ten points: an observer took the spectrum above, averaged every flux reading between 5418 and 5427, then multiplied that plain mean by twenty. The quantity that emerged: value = 144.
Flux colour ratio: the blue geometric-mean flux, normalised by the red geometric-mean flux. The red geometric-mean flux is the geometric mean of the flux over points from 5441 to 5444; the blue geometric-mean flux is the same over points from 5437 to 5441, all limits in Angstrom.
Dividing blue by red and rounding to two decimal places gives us 1.03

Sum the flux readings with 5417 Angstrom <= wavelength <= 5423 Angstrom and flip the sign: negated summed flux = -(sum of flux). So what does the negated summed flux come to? -36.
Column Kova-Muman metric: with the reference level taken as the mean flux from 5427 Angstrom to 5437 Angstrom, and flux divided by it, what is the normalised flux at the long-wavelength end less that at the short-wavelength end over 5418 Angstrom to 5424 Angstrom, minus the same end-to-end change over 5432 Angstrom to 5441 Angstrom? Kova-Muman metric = 0.011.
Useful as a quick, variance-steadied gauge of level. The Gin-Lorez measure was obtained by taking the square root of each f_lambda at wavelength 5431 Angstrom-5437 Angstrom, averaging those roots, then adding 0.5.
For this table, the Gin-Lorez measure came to 3.16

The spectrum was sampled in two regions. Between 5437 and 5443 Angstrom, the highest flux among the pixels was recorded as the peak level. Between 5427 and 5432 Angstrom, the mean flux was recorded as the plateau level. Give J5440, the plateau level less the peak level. -0.03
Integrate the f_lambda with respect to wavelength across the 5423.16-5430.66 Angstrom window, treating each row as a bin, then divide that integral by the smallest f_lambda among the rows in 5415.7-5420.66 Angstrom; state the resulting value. 7.40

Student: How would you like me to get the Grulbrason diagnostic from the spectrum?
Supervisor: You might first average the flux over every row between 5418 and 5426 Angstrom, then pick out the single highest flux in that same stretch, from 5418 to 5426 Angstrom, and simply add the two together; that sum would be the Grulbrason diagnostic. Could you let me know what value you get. 14.4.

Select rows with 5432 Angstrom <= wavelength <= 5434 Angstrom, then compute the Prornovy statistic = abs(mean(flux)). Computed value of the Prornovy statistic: 7.05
